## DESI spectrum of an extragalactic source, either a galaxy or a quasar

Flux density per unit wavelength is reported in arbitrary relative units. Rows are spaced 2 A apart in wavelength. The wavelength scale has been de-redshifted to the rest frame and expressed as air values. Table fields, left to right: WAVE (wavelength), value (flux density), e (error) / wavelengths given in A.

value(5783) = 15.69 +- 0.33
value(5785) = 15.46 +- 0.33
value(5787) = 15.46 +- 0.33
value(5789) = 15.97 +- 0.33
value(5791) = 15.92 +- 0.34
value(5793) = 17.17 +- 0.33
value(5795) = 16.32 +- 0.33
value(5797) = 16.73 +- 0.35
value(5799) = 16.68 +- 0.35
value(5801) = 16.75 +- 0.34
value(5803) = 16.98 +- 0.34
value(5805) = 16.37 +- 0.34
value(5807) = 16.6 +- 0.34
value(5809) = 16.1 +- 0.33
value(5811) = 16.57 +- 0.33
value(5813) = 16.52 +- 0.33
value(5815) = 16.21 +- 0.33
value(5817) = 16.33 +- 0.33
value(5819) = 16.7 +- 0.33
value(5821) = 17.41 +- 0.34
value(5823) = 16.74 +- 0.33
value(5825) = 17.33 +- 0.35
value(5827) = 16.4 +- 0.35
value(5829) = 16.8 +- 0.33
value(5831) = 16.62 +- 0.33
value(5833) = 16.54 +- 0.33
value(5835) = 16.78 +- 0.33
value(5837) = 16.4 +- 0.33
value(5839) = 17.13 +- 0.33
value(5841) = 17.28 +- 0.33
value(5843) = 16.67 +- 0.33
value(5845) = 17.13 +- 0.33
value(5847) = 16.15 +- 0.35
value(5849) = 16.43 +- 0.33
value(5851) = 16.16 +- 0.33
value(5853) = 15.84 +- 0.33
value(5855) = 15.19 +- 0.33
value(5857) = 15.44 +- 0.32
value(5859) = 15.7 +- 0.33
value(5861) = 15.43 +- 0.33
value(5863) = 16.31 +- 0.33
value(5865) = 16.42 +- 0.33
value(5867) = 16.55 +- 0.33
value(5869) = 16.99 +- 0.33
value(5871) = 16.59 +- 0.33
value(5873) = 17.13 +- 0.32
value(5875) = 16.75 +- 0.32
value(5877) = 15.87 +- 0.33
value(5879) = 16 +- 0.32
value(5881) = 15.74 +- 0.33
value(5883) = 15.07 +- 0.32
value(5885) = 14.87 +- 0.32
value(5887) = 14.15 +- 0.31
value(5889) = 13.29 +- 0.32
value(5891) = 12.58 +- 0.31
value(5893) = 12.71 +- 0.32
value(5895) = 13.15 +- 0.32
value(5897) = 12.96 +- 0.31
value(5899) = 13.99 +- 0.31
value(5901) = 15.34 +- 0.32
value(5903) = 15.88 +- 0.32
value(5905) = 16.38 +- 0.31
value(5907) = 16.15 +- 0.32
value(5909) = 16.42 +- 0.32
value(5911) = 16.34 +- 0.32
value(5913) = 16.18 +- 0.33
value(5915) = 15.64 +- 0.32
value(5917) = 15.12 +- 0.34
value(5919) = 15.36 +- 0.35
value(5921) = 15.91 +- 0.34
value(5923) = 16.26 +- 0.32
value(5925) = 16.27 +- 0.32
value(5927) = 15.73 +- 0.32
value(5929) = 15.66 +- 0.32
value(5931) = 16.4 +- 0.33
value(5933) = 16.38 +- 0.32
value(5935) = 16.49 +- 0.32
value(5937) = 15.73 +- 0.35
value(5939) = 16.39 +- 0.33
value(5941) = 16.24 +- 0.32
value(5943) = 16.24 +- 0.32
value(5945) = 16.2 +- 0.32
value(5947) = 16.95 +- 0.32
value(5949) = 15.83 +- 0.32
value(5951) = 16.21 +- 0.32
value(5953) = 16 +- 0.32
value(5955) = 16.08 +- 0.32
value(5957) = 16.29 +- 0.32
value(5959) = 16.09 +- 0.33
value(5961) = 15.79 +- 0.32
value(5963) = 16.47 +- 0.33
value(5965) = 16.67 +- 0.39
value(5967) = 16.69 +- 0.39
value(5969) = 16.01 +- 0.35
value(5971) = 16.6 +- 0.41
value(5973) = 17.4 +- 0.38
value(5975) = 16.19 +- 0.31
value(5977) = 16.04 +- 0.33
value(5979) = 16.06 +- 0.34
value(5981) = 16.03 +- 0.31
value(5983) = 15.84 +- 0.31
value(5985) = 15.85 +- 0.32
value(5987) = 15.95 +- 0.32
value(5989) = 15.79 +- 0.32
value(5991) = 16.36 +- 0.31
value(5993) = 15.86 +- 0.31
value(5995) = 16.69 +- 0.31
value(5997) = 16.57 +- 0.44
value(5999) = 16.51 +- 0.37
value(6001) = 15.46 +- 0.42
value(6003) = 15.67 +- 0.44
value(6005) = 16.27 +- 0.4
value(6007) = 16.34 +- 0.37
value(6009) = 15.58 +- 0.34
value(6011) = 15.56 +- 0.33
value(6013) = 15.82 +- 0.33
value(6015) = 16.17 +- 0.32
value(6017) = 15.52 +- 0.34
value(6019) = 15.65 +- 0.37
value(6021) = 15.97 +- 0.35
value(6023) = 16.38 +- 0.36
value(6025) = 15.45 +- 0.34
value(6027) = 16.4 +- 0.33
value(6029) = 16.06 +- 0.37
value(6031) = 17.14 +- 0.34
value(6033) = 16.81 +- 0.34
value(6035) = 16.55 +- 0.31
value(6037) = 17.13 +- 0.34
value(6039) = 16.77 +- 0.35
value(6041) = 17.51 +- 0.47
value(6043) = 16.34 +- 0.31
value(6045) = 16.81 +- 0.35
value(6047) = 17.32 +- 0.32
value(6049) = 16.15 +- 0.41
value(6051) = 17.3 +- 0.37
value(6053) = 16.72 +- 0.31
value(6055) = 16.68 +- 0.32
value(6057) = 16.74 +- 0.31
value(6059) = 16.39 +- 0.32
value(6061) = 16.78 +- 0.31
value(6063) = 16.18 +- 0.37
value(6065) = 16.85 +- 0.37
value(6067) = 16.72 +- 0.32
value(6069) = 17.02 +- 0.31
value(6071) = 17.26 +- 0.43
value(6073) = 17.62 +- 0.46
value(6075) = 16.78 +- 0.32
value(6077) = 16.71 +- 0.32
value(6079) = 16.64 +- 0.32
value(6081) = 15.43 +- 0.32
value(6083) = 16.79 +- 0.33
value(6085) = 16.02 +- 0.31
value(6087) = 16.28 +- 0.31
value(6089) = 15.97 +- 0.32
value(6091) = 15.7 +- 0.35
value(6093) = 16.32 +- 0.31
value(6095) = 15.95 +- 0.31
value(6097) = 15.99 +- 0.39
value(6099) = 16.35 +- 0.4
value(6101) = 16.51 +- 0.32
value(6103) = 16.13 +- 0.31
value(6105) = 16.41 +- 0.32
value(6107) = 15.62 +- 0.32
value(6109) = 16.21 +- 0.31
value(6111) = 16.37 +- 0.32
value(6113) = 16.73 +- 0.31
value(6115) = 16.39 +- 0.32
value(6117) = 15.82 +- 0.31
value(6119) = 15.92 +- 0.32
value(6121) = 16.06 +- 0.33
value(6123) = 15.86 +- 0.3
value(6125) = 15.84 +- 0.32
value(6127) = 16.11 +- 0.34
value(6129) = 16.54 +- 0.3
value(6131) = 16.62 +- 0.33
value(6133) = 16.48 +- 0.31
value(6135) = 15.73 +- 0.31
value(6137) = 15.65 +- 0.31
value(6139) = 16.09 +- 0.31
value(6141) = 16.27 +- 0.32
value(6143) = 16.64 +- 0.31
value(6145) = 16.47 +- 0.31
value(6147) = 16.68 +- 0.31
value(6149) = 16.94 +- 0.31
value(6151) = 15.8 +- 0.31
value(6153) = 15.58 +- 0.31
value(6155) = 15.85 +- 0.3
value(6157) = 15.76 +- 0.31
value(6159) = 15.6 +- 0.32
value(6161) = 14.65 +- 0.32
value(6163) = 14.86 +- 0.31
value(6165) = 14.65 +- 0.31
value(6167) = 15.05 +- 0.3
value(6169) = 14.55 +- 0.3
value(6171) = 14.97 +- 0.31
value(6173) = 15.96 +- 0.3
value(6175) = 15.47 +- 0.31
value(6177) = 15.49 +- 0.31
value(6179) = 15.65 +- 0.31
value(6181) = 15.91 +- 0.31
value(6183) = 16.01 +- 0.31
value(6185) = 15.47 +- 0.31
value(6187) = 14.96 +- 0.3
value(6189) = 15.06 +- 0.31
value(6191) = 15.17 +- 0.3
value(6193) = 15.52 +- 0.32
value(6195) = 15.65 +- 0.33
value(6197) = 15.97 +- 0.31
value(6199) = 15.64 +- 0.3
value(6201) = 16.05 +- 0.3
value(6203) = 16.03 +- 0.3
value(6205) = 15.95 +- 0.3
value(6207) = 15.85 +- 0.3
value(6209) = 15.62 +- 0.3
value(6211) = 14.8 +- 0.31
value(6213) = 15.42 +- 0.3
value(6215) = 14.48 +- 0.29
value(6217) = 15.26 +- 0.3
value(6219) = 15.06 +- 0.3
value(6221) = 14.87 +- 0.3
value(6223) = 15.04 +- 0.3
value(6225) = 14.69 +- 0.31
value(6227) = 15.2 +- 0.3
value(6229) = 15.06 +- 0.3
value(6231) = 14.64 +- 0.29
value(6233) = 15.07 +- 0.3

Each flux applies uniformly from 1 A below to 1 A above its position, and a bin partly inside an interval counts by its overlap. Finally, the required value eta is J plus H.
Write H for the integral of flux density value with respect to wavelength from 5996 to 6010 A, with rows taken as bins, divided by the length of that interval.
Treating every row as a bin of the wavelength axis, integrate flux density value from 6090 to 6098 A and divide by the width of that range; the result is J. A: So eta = 32.0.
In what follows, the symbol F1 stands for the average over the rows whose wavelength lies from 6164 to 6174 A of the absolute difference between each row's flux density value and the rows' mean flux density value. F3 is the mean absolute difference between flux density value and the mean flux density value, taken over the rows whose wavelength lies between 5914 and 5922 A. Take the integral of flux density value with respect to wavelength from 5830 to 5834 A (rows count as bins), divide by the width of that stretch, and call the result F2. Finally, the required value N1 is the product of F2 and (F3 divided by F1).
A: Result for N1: 11.8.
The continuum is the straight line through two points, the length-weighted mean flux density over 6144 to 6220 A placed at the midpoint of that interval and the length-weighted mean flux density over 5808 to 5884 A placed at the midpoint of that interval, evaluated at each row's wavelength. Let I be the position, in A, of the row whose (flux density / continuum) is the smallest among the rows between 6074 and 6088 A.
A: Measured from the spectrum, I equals 6081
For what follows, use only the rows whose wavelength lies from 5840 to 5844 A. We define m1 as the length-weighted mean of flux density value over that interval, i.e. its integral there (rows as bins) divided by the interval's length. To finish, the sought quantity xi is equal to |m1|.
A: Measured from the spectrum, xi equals 17.0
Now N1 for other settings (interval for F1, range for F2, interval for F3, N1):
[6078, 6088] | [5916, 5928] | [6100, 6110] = 9.4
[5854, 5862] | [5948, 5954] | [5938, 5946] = 7.5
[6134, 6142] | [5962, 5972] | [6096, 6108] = 17.2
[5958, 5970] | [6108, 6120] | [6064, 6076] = 13.3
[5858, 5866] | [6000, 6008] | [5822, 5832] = 9.1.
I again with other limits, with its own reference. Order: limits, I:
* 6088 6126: 6107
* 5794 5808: 5795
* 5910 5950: 5917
